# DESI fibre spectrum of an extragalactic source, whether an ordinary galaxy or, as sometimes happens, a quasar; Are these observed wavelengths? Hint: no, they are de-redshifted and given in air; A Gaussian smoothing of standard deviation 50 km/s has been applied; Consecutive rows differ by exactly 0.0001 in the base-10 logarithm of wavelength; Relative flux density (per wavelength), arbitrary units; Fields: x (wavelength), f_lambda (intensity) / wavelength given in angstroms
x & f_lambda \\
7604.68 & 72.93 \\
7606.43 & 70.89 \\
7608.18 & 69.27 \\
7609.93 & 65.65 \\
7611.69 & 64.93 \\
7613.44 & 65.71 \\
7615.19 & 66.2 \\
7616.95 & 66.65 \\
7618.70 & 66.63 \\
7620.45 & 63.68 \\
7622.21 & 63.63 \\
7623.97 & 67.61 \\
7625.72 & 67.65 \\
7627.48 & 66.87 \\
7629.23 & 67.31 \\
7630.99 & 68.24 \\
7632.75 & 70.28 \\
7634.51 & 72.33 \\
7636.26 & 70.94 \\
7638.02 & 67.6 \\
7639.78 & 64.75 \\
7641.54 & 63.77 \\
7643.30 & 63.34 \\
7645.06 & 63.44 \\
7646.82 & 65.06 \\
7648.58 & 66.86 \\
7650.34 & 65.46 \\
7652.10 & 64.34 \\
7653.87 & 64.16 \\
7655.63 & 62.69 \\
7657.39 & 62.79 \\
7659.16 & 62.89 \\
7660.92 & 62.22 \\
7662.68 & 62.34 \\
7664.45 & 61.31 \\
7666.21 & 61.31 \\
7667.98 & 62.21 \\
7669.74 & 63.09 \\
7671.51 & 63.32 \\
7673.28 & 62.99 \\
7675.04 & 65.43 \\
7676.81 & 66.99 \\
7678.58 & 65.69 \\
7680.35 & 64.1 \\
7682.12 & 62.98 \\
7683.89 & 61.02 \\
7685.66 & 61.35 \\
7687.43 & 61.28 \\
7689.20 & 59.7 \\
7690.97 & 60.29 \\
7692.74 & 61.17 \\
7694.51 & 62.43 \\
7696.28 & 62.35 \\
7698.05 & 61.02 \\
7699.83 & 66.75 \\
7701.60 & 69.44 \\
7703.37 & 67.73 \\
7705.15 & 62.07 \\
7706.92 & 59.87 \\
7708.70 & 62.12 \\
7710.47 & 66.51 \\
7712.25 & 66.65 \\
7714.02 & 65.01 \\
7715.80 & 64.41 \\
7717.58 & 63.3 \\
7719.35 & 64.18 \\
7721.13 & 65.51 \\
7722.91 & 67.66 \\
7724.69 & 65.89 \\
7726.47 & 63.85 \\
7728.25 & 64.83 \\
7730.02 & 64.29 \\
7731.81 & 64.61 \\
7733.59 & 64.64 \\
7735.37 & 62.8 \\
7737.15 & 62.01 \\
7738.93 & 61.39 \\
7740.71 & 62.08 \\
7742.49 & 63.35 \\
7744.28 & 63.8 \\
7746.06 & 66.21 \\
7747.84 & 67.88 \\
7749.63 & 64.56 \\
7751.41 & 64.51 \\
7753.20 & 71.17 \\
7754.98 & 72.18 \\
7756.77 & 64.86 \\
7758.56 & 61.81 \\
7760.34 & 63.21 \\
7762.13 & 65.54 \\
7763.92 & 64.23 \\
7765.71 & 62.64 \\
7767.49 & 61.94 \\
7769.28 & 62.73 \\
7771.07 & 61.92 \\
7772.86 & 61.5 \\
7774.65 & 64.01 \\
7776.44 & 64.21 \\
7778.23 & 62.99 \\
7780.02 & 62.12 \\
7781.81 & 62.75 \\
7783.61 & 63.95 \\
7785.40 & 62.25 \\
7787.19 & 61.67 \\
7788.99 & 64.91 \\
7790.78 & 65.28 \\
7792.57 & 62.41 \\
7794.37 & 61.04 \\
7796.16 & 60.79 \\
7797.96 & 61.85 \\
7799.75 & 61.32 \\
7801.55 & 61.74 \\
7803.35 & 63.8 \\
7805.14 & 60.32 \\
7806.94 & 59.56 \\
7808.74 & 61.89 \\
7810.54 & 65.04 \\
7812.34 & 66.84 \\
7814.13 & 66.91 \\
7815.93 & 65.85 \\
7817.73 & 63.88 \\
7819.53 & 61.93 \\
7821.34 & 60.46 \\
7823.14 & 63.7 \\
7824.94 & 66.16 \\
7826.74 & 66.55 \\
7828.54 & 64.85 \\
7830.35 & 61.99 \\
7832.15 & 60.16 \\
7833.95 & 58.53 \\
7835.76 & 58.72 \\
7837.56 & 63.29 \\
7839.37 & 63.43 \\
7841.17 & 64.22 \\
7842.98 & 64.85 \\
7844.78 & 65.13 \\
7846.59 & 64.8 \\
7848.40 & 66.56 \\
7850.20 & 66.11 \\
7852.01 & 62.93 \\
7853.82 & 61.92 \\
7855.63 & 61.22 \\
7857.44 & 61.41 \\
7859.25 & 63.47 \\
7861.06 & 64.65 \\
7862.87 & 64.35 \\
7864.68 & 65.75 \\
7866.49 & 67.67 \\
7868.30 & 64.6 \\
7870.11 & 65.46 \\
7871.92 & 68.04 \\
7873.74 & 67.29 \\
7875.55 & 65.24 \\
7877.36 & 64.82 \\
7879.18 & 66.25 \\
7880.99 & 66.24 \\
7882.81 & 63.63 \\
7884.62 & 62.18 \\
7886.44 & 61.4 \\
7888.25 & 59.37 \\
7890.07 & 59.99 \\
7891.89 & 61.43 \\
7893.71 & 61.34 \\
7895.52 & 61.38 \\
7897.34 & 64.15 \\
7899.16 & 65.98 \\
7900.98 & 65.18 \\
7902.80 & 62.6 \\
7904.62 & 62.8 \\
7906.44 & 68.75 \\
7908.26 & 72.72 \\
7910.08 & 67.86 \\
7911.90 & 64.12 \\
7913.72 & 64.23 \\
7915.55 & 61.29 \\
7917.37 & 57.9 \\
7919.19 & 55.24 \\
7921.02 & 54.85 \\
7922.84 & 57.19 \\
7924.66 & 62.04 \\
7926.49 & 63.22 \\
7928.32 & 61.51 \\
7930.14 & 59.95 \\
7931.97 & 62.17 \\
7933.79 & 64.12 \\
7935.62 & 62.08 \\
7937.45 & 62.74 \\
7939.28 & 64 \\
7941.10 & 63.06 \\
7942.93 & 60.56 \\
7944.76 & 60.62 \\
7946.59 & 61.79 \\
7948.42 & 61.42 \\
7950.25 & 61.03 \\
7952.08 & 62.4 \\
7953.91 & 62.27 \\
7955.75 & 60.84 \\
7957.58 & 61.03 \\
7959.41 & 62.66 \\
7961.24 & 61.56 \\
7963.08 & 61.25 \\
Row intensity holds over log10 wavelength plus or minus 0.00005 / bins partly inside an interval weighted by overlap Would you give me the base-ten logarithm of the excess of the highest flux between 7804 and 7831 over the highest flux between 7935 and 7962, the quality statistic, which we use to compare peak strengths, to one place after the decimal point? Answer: 0.5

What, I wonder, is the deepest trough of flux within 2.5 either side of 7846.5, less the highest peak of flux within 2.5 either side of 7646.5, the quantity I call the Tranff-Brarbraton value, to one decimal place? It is -2.1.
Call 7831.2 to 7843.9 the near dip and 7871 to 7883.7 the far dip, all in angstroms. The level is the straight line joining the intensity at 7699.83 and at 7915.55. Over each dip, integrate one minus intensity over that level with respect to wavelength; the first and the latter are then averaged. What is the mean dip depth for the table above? -0.2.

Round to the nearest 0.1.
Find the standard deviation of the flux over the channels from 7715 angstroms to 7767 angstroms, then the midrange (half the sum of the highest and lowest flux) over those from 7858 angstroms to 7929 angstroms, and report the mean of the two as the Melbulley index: 33.1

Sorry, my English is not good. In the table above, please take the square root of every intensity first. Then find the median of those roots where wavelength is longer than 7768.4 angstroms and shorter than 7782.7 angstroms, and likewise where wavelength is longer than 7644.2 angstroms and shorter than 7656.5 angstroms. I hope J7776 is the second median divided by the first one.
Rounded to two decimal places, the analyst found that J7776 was 1.01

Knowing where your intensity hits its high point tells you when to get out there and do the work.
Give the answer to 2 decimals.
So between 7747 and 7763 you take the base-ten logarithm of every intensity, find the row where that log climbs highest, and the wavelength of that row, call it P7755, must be 7754.98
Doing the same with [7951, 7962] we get 7959.41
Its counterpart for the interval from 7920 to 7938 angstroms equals 7933.79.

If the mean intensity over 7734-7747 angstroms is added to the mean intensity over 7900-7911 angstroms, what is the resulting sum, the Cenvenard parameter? 130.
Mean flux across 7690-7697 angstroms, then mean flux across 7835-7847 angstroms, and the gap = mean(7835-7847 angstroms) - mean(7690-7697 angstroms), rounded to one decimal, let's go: 1.9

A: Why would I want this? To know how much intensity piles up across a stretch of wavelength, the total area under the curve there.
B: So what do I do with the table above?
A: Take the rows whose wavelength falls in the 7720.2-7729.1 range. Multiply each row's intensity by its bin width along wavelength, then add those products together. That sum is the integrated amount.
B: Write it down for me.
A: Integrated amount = 583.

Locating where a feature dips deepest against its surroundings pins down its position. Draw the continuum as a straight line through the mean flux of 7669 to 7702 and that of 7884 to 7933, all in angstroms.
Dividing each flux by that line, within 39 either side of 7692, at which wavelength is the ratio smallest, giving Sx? 7689.20 angstroms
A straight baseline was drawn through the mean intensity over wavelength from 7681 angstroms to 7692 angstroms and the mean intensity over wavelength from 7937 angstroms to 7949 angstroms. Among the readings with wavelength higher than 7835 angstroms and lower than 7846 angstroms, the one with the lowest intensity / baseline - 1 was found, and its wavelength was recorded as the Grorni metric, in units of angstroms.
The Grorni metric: 7835.76 angstroms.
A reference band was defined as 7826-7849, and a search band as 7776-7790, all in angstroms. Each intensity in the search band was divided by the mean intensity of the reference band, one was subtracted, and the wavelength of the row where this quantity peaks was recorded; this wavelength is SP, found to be 7788.99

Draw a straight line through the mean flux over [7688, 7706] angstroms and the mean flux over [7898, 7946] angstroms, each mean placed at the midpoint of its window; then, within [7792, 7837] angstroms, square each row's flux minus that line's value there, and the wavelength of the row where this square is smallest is 7792.57 angstroms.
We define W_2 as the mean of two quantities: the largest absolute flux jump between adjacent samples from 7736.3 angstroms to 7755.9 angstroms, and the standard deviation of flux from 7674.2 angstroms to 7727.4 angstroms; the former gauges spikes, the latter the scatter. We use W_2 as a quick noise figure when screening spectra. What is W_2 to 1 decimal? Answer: 4.6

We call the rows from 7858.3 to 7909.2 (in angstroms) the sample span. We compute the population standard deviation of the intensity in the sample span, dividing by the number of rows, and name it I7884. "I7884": 2.8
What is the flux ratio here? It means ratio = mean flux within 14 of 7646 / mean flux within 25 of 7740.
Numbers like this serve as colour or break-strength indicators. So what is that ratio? 1.01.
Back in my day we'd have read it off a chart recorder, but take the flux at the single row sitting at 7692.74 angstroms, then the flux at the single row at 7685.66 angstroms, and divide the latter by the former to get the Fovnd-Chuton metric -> 1.003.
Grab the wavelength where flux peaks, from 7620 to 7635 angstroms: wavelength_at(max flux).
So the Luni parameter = 7634.51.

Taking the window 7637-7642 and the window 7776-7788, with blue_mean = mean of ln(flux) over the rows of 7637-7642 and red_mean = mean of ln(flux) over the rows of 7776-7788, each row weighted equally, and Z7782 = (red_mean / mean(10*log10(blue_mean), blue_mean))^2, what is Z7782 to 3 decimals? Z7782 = 0.635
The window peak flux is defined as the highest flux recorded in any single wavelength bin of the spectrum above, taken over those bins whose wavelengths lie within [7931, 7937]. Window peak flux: 64.12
